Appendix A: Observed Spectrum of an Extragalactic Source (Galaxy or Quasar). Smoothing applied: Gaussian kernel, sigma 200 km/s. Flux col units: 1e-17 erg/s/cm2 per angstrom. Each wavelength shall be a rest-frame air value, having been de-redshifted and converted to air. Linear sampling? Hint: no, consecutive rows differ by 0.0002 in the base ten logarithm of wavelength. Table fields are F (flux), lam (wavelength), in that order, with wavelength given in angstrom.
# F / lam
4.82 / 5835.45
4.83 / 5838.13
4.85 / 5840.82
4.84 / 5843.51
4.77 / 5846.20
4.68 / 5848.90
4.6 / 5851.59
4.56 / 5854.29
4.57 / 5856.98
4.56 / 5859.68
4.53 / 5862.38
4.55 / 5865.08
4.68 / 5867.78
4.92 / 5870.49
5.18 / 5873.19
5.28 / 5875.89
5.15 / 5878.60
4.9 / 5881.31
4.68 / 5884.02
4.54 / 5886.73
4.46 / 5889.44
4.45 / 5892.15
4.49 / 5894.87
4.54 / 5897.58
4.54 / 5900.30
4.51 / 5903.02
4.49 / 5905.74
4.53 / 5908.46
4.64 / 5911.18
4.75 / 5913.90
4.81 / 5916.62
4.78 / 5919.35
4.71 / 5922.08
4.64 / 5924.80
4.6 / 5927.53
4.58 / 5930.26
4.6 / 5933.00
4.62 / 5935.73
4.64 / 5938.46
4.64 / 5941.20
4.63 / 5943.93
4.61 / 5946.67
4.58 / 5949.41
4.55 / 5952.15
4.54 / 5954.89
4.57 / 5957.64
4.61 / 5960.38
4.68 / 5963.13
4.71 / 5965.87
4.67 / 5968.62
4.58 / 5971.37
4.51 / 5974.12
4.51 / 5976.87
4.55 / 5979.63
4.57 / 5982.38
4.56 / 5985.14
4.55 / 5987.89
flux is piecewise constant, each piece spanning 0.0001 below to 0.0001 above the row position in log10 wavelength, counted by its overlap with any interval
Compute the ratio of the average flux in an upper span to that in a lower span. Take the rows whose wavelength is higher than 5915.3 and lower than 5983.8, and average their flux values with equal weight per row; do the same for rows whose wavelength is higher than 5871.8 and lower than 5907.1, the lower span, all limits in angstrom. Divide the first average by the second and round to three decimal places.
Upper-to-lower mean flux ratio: 0.981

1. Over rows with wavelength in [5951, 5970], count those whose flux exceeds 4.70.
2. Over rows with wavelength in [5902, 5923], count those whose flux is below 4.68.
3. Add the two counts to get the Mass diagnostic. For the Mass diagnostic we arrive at 5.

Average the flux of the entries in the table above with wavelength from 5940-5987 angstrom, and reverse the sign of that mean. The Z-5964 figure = -4.59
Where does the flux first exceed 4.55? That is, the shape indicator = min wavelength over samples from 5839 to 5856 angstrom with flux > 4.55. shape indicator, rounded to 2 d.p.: 5840.82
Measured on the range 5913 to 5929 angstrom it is 5913.90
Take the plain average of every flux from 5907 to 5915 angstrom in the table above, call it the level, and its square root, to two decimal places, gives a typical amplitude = 2.15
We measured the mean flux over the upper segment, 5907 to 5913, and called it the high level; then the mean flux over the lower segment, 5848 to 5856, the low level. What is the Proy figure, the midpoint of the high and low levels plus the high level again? 9.2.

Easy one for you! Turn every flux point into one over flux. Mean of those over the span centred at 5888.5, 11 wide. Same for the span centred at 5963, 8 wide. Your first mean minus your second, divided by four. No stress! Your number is 0.0016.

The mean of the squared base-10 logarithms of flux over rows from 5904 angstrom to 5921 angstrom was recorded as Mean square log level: 0.447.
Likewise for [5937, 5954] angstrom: 0.440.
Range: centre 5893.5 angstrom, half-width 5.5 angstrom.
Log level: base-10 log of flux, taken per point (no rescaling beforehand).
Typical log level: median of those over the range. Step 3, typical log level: 0.651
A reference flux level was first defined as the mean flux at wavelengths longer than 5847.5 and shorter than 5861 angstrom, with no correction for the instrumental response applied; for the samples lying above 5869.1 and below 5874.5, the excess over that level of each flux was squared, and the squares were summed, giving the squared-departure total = 0.45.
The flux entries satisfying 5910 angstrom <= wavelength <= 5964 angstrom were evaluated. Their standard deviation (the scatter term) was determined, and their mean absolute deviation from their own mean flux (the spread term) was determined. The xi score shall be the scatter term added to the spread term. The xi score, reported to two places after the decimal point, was 0.13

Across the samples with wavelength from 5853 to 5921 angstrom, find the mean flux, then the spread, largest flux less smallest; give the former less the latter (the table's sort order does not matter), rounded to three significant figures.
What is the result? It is 3.85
